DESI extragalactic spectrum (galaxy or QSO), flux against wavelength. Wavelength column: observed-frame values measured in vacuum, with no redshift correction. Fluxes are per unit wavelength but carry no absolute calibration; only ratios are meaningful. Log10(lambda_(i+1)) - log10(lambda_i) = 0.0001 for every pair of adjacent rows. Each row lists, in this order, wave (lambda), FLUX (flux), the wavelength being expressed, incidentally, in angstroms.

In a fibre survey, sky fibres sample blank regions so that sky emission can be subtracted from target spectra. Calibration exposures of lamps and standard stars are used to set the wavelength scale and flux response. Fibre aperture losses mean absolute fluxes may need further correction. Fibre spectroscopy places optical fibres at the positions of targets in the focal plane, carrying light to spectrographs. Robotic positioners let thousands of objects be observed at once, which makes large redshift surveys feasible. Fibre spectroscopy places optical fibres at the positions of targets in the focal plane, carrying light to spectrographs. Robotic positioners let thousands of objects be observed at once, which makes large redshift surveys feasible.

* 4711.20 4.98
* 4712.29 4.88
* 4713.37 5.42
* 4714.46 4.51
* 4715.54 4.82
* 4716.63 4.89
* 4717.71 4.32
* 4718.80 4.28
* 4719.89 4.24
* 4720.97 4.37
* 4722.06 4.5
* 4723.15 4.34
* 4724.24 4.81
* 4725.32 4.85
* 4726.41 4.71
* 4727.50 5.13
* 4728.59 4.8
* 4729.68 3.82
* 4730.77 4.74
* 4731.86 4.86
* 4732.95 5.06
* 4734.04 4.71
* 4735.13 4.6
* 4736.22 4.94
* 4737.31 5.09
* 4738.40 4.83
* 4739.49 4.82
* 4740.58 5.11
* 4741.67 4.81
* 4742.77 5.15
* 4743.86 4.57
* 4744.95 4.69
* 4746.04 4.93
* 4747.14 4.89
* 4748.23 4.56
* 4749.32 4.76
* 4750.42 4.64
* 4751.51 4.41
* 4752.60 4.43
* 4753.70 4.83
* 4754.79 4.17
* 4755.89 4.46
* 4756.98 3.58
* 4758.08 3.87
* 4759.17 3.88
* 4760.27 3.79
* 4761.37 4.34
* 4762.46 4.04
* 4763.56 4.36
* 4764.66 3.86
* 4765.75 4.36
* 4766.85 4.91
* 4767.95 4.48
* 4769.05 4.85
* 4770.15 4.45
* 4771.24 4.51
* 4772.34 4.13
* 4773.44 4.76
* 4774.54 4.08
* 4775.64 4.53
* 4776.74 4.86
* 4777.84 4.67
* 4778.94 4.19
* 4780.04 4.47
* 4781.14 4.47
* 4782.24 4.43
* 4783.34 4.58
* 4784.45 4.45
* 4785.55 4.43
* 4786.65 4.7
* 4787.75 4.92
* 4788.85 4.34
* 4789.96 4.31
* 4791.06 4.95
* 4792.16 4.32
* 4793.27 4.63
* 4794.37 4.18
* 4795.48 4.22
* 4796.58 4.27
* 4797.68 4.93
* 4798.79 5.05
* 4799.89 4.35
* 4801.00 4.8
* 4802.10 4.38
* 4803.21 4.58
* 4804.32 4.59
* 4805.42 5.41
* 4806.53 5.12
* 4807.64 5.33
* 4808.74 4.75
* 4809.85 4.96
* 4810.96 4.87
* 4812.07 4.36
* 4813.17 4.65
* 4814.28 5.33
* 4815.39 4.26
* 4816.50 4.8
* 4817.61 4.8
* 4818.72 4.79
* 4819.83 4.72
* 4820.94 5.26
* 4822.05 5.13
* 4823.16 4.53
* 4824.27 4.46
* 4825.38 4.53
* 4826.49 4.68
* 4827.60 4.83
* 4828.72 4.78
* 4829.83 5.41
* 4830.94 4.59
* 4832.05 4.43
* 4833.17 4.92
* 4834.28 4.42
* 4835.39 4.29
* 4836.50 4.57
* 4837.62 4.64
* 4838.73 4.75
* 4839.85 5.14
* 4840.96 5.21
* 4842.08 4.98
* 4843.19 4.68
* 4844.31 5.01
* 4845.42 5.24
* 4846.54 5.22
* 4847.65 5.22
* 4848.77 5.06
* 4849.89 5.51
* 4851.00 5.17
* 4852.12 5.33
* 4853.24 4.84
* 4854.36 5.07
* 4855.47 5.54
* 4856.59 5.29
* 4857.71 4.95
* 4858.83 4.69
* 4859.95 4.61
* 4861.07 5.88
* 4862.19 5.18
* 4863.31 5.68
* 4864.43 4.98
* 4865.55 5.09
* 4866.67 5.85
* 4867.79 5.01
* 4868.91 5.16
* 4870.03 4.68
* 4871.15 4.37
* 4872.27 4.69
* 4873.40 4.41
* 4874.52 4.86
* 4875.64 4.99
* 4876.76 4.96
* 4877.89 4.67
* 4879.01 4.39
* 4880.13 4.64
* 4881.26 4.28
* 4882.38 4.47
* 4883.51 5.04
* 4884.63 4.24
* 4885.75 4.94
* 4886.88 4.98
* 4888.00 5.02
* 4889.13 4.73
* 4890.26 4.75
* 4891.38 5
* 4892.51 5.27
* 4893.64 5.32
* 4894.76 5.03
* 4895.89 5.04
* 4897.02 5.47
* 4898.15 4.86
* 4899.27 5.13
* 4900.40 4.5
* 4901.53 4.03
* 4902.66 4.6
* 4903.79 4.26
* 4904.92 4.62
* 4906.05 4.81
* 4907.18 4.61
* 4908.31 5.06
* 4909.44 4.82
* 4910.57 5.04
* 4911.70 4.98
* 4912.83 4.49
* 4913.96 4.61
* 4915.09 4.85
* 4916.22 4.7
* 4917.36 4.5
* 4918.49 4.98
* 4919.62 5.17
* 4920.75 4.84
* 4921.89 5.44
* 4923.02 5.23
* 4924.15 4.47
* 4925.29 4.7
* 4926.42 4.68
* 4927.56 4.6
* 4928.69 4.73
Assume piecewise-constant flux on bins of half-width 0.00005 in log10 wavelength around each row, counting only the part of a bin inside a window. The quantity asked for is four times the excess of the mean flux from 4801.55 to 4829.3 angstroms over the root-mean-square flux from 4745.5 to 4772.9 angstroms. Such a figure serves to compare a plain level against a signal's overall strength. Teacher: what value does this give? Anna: 1.6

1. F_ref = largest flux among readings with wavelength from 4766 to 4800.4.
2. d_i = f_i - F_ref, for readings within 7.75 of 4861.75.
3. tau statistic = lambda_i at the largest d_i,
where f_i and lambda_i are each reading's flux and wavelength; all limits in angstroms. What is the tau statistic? 4861.07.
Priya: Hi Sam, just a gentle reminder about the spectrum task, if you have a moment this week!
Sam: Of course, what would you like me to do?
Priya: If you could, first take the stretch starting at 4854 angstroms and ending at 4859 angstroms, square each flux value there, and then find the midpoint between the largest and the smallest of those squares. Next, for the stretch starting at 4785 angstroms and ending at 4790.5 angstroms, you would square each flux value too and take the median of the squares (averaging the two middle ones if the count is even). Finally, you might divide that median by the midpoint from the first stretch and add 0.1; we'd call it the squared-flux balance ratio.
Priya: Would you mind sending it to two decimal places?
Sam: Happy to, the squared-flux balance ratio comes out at 0.84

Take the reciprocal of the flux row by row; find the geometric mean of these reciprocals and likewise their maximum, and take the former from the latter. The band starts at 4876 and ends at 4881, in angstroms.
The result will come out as 0.013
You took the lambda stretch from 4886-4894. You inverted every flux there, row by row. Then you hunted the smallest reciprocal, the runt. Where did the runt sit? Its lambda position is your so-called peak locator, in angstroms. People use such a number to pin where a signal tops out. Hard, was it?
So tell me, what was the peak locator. 4893.64 angstroms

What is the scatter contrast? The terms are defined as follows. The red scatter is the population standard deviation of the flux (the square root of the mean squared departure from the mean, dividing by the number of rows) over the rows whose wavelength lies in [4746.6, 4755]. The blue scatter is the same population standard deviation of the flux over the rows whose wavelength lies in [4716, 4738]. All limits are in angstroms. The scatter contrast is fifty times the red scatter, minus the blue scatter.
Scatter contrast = 11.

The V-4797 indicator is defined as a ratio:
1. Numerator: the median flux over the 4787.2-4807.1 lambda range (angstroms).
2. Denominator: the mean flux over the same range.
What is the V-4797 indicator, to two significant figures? 0.99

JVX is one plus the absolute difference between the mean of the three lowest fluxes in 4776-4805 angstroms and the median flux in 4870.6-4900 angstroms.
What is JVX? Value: 1.70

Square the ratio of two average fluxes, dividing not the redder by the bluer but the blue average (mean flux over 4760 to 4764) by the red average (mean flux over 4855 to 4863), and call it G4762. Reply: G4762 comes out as 0.64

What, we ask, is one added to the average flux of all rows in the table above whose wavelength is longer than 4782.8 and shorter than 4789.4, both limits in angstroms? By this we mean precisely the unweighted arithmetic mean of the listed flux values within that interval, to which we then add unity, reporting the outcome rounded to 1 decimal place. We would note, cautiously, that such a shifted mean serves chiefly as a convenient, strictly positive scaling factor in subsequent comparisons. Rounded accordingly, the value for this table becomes 5.6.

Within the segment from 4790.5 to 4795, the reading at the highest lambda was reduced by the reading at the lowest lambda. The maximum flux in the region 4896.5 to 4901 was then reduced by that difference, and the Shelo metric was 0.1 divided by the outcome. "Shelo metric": 0.016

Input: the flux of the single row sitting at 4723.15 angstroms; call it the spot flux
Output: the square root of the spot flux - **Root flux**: 2.083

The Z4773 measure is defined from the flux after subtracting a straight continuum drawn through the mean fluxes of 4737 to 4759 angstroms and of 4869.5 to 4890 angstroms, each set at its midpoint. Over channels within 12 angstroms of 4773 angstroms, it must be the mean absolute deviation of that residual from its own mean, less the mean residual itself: 0.4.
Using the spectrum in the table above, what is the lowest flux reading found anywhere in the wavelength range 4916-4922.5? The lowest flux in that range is 4.5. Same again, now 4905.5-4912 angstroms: 4.61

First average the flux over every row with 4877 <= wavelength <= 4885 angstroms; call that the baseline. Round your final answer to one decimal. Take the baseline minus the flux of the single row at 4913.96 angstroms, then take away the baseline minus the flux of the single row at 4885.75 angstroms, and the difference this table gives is 0.3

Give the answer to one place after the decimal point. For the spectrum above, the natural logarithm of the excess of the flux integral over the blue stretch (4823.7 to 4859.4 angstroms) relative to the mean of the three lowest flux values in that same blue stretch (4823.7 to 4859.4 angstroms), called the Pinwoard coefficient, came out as 5.1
